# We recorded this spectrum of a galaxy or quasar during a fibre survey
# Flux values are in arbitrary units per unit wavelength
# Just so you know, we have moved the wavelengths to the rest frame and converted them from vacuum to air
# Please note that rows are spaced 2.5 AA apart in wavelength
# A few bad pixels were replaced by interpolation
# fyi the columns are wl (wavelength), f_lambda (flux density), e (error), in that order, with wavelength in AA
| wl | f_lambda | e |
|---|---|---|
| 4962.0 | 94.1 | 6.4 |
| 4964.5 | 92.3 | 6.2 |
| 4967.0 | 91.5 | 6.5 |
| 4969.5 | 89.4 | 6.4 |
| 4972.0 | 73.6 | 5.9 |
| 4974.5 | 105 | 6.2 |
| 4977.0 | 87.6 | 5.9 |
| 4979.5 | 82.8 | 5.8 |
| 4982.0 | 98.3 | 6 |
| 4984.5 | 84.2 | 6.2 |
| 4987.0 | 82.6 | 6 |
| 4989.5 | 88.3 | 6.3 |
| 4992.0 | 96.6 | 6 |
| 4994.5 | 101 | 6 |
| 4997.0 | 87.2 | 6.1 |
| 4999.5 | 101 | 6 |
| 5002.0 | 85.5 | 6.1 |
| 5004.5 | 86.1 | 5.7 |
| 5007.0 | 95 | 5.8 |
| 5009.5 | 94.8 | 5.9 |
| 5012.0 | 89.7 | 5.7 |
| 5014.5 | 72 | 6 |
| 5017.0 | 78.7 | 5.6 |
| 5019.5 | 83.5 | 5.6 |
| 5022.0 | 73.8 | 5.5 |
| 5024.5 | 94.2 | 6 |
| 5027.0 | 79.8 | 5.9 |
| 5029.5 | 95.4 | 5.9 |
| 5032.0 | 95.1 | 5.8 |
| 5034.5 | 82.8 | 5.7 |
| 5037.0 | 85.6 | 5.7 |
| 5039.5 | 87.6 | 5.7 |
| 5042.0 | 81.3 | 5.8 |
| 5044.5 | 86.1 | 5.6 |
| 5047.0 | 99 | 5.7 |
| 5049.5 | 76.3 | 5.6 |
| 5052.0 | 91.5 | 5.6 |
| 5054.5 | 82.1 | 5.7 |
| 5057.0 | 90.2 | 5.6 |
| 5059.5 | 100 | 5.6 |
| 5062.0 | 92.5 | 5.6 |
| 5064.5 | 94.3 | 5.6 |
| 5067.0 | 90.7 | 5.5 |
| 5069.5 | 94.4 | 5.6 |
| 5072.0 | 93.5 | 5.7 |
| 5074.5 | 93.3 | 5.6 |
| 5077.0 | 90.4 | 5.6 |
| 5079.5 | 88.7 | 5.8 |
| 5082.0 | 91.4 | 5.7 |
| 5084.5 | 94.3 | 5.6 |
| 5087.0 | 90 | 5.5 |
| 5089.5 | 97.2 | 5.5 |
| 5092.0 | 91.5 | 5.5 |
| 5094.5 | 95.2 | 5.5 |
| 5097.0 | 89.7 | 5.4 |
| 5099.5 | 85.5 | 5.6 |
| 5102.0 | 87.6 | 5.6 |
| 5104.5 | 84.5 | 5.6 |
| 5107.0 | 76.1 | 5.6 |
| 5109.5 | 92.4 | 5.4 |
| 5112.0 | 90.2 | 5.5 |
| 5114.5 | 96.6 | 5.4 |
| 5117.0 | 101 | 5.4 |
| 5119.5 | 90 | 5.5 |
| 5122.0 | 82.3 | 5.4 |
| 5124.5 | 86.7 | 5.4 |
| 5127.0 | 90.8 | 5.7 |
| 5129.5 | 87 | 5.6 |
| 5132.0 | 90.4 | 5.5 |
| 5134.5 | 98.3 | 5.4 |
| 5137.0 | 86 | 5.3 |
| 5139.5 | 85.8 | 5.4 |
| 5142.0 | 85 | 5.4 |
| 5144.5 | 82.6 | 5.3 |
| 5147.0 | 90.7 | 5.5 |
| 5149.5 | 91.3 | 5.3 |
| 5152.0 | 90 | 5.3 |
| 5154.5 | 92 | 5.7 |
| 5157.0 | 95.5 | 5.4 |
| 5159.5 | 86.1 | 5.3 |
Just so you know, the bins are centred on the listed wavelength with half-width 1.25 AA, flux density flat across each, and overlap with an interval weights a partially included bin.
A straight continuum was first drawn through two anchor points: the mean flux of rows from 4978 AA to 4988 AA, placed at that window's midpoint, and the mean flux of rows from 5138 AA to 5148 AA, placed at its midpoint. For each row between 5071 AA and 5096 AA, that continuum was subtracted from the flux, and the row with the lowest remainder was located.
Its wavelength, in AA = 5079.5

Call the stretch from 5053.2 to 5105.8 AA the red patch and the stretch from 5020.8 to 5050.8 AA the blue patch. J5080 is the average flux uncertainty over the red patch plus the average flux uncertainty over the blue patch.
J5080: 11.3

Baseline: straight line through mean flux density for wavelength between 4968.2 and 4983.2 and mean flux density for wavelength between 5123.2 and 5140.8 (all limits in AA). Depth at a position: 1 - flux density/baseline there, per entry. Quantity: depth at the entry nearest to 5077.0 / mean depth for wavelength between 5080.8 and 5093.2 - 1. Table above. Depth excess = -0.70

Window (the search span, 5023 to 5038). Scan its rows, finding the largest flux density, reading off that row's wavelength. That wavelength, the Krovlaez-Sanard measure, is 5029.5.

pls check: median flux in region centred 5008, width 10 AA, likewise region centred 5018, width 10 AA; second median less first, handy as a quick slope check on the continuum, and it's -16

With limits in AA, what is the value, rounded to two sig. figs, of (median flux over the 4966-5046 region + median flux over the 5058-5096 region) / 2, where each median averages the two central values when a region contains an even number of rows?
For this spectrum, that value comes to 90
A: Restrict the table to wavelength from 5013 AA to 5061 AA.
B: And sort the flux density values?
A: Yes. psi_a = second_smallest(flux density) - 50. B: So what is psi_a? 24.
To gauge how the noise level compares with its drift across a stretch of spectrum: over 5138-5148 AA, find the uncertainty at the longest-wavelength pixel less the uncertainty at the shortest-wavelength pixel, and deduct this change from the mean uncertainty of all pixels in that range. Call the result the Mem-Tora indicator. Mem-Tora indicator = 5.3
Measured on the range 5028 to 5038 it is 6.0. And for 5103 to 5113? 5.6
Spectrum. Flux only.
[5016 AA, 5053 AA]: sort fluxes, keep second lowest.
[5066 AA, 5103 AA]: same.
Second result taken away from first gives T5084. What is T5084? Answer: -11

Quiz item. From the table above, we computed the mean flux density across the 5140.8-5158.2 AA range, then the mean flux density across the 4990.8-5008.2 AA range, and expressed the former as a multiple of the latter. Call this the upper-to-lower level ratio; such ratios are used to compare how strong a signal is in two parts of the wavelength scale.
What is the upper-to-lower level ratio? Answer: 0.96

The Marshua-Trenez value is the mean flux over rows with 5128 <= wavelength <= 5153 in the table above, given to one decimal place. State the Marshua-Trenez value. 88.7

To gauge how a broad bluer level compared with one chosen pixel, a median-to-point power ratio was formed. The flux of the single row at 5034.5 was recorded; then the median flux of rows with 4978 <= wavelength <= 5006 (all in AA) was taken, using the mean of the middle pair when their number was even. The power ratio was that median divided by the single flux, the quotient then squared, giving 1.11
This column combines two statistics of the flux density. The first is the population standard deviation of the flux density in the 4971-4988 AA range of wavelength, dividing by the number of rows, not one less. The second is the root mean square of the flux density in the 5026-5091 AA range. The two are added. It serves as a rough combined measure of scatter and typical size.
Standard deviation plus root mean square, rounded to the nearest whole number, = 100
